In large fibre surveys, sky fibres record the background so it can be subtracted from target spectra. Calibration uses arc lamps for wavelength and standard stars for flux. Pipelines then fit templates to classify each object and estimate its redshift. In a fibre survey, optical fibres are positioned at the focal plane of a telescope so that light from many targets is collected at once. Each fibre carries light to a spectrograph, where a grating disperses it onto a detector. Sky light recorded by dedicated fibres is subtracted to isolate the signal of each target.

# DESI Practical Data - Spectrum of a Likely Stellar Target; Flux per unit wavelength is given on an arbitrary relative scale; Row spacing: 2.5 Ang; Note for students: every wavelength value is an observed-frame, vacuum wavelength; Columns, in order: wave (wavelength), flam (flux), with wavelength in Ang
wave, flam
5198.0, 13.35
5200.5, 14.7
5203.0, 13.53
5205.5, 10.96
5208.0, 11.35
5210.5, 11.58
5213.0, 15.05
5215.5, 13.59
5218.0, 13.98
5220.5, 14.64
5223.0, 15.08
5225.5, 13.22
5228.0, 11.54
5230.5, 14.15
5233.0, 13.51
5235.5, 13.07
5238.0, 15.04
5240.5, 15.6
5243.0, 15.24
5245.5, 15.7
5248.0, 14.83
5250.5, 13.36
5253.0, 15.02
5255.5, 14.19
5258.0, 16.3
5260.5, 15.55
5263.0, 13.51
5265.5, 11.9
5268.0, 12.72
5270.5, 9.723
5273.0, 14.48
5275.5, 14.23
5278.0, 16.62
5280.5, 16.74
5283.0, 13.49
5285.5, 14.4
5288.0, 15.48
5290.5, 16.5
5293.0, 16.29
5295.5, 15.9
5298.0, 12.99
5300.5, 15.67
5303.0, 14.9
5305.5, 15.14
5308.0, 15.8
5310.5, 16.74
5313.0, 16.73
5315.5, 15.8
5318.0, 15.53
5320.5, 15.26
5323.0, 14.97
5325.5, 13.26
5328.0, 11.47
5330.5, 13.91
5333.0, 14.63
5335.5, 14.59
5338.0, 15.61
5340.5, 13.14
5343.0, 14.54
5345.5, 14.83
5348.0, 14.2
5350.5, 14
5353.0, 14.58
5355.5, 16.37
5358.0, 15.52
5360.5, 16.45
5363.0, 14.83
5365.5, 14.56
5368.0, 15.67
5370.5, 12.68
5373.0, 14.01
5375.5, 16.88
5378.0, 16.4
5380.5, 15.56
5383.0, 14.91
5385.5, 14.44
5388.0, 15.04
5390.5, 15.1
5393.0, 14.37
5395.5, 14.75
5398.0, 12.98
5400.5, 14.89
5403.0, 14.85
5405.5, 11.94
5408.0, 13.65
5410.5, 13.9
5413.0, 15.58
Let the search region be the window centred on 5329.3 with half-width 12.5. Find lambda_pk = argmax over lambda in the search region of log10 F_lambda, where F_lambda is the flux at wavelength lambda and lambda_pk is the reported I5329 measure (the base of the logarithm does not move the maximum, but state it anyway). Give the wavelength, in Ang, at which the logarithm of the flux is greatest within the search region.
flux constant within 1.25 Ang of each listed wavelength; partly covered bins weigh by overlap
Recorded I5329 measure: 5338.0 Ang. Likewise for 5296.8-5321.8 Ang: 5310.5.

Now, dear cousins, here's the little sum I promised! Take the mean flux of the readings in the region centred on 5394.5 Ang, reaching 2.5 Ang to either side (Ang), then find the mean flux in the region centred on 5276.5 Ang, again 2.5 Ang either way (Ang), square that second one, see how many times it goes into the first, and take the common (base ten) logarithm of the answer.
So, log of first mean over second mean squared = -1.21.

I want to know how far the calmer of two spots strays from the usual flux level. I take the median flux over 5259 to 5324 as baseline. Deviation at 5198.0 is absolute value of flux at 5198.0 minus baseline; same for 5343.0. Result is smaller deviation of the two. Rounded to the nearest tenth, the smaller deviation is 0.8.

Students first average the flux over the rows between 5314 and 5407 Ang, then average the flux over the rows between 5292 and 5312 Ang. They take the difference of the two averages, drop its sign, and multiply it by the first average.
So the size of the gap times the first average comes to 11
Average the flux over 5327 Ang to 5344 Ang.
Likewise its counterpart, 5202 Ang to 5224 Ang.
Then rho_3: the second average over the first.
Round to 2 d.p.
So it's 0.95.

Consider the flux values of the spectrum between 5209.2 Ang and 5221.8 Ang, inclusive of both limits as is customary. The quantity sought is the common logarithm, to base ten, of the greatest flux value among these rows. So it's 1.18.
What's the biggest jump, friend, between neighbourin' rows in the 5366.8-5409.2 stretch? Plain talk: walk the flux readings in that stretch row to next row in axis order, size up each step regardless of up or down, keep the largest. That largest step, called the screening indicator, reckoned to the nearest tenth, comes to 3.0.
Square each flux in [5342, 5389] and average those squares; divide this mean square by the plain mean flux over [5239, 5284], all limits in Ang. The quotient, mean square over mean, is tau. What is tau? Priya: 15.7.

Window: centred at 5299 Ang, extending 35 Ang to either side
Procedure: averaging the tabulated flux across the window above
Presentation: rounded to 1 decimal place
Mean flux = 14.7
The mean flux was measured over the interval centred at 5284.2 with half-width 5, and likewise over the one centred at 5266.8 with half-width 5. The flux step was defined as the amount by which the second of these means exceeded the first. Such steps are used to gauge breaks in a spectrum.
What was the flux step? -3.1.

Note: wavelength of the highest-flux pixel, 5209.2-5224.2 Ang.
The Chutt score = 5223.0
